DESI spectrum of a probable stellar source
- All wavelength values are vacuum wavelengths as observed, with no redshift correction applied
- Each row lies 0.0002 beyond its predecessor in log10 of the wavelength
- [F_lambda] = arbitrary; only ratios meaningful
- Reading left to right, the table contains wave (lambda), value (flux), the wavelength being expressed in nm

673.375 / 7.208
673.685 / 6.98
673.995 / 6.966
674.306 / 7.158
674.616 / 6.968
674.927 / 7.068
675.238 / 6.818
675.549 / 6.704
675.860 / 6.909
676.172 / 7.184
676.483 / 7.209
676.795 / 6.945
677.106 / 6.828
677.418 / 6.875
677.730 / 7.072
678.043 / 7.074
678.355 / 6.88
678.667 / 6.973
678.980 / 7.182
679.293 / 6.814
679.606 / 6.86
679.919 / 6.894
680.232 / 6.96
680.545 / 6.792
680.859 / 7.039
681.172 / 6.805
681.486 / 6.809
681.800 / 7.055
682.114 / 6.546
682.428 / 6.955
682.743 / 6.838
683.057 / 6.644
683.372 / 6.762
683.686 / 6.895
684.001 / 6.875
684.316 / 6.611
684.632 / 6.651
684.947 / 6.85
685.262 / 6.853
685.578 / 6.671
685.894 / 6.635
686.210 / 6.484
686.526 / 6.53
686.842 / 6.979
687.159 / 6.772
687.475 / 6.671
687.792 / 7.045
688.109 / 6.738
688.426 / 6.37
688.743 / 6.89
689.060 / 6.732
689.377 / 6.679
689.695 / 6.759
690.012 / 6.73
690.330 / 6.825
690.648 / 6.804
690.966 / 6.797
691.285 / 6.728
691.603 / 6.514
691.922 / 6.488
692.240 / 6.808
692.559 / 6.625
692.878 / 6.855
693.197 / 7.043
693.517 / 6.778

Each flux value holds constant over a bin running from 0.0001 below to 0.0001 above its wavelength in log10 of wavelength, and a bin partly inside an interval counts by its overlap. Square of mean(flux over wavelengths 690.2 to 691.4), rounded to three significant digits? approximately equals 46.1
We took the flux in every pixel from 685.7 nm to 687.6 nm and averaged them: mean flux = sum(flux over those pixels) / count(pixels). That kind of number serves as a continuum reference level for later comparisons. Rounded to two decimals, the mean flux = 6.68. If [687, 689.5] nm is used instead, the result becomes 6.74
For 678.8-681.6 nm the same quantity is 6.91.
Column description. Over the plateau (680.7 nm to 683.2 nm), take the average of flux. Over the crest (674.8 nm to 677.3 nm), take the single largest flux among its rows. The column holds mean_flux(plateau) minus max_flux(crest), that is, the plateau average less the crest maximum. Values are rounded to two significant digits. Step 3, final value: -0.37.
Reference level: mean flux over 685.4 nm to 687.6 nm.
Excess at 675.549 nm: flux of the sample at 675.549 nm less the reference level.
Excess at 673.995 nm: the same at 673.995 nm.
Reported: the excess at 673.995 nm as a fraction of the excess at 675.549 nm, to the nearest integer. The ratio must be 11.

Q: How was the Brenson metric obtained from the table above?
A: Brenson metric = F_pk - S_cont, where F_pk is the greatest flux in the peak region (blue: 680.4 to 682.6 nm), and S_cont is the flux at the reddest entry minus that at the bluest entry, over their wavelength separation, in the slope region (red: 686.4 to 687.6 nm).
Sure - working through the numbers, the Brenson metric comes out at 6.91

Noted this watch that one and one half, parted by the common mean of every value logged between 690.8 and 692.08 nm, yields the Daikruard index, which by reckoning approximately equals 0.226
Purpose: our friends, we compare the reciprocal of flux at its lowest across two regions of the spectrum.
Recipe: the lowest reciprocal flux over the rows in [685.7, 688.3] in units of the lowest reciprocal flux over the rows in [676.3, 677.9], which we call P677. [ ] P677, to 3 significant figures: 1.02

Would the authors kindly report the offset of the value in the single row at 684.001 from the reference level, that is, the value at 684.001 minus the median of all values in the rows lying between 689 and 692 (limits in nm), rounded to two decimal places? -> 0.14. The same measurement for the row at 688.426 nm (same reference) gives -0.36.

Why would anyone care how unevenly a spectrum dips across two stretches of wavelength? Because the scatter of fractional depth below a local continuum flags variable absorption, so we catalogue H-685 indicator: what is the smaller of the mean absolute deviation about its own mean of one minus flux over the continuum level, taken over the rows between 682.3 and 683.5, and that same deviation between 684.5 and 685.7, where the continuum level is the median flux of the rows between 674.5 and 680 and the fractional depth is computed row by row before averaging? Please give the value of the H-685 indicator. 0.014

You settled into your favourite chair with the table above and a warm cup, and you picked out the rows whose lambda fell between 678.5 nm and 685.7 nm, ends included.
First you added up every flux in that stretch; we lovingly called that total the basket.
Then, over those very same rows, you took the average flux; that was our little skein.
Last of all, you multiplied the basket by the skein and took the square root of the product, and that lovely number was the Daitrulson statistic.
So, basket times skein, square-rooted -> 32.8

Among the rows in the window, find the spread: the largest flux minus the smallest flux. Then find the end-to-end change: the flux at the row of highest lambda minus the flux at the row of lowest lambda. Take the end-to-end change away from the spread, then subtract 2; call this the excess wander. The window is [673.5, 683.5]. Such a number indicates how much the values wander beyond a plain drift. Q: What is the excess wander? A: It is -1.12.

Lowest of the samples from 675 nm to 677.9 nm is 6.704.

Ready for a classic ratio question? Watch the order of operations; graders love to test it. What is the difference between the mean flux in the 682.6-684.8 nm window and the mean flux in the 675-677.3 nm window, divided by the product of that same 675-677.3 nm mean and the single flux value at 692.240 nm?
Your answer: -0.0040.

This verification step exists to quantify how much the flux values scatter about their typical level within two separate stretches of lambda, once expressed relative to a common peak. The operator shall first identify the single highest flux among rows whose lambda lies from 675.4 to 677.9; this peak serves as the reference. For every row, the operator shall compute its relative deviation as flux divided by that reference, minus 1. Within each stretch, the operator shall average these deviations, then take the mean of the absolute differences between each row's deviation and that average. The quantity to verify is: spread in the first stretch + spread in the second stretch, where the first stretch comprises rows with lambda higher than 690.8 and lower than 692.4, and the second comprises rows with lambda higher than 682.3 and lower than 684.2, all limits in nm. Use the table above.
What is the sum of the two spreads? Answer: 0.030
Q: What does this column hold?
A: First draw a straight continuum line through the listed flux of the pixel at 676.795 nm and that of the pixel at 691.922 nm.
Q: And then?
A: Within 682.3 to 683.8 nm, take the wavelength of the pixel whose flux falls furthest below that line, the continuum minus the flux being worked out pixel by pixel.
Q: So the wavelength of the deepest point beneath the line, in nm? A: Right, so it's 683.057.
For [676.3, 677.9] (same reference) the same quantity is 677.106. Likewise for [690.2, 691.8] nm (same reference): 691.603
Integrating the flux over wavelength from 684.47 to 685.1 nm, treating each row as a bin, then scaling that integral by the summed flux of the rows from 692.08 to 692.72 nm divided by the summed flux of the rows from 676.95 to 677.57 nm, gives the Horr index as 4.17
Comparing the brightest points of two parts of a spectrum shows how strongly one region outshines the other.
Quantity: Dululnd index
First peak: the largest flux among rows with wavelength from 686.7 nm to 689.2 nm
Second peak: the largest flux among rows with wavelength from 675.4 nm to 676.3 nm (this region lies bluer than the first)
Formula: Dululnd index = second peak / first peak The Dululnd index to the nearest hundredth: 1.02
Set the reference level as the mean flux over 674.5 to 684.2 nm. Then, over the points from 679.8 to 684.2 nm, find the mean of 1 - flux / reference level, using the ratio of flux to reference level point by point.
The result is 0.009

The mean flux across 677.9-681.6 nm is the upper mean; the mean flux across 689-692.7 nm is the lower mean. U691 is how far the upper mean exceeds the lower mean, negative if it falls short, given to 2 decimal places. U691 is 0.22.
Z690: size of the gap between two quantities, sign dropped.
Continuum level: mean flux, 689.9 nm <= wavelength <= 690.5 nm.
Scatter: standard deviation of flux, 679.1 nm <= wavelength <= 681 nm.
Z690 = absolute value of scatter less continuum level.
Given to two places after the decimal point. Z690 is 6.69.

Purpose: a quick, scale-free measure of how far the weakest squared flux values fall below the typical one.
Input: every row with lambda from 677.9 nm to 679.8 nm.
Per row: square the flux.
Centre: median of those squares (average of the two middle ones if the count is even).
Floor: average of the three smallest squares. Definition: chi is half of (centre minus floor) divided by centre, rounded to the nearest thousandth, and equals 0.011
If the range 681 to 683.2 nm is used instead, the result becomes 0.021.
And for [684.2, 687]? 0.016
